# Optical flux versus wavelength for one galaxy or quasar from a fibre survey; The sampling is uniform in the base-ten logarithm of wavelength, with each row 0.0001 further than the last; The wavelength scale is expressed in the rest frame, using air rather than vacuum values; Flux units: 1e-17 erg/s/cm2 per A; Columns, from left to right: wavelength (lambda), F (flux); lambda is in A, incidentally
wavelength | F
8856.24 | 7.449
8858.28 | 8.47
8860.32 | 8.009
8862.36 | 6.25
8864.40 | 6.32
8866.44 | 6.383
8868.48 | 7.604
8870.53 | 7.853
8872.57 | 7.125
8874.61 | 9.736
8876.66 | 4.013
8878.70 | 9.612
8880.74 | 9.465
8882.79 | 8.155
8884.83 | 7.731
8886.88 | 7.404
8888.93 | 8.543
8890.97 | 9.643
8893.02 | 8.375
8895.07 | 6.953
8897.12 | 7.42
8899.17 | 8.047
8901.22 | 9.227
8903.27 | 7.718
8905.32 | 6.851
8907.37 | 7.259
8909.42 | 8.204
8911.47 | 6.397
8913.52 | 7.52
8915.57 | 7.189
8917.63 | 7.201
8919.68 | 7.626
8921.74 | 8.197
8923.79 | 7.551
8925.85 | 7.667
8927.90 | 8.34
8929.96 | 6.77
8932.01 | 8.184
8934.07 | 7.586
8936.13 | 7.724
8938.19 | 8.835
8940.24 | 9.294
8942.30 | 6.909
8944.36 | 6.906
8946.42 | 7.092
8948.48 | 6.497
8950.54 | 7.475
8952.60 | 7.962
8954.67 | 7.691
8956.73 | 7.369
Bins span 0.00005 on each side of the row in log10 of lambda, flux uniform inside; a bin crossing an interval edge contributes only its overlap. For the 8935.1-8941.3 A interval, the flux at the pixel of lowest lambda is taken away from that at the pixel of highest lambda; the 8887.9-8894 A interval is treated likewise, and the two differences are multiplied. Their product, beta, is -0.3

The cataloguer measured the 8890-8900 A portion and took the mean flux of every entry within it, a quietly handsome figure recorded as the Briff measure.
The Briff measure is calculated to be 8.1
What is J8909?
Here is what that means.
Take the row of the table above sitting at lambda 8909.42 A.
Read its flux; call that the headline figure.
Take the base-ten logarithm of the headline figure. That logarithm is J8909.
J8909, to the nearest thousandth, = 0.914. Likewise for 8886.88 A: 0.869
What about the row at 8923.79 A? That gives 0.878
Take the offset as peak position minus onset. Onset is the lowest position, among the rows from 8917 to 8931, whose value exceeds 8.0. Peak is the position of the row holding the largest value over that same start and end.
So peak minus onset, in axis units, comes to 6.2 A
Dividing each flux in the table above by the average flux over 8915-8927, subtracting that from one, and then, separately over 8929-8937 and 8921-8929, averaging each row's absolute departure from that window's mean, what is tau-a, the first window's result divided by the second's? 1.2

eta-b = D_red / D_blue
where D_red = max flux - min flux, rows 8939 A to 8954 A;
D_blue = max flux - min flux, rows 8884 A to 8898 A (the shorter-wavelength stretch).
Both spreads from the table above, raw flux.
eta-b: 1.04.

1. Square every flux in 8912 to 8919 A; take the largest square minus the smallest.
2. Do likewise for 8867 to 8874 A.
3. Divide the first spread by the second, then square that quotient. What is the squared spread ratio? 0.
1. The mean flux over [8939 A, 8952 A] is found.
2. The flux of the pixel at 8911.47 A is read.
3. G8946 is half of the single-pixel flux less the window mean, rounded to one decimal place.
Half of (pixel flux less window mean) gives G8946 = -0.5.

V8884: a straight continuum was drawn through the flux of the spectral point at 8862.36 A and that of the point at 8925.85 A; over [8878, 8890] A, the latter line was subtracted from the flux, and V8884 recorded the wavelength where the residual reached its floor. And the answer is 8886.88 A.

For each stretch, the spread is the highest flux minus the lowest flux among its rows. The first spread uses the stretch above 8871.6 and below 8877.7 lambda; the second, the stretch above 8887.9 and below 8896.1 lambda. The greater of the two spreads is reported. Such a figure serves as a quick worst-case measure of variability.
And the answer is 5.7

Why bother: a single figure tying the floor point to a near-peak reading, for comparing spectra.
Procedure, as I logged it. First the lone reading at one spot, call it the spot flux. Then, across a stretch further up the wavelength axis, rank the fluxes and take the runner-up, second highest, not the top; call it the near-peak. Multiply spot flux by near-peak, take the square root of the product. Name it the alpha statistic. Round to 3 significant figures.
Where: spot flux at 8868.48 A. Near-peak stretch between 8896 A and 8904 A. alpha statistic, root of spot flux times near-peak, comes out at 7.82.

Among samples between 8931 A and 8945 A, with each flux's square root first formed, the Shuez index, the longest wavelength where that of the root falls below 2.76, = 8944.36 A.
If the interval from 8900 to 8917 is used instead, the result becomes 8915.57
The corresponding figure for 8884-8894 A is 8886.88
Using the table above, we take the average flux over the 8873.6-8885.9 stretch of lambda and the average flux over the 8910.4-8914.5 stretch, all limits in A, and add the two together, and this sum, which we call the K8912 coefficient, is 15.1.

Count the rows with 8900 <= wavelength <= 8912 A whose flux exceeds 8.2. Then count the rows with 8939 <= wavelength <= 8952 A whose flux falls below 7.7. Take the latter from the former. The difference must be -3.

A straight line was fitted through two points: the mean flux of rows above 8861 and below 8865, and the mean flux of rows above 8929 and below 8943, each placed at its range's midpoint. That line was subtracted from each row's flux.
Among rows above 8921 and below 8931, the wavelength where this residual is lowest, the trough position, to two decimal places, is 8929.96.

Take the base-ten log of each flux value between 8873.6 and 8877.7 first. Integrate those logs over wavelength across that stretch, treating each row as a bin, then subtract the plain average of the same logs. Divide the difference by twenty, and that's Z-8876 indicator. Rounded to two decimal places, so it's 0.12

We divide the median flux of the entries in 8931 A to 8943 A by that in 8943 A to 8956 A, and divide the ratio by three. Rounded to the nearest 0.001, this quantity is 0.364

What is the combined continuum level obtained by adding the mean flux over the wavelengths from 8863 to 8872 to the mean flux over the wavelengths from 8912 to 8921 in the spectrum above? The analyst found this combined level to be 14.4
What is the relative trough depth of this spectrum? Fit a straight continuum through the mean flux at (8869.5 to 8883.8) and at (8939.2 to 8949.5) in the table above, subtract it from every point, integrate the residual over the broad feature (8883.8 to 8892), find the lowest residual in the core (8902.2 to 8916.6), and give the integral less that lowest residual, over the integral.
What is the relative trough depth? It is 1.3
